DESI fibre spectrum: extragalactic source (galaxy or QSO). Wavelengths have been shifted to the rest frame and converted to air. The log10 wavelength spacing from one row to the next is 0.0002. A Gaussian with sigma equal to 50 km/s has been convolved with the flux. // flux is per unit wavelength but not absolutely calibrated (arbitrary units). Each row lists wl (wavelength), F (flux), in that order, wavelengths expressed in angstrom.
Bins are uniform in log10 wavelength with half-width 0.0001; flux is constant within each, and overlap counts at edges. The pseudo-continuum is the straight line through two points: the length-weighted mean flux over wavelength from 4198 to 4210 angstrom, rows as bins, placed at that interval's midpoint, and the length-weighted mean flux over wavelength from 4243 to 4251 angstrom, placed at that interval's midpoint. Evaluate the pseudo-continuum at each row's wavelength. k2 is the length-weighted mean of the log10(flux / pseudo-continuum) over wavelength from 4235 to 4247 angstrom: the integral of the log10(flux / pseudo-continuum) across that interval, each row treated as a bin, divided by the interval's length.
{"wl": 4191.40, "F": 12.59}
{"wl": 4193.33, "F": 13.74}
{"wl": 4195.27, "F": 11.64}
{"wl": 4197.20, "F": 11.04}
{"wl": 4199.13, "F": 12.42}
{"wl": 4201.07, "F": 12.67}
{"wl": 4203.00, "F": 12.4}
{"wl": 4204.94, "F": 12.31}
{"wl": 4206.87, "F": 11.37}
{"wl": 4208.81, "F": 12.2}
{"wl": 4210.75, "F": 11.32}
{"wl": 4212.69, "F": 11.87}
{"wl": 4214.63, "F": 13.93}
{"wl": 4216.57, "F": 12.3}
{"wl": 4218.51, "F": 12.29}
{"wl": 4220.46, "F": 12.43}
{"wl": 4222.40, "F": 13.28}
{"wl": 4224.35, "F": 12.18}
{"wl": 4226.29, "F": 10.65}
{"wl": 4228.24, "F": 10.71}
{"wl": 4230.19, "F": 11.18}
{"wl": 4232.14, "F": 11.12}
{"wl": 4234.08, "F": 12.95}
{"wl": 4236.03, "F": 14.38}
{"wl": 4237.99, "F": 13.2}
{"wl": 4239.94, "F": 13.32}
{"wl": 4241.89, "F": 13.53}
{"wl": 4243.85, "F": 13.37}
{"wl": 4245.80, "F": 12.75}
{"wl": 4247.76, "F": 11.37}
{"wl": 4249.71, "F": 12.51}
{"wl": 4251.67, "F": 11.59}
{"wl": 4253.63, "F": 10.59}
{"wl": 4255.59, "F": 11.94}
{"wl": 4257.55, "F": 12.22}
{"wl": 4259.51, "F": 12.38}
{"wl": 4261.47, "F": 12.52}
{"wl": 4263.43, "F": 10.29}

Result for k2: 0.032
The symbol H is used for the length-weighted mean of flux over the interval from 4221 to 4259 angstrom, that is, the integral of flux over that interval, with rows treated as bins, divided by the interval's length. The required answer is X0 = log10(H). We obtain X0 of 1.09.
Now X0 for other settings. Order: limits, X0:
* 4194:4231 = 1.08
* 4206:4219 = 1.09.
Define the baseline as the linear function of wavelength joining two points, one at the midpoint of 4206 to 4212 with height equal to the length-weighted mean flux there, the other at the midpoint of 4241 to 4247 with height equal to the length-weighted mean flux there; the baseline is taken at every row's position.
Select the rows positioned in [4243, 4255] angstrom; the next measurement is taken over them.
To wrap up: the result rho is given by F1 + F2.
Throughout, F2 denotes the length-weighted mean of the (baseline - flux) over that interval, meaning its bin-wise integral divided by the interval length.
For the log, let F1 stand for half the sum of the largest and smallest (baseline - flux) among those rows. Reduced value 2.7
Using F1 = 1.4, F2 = 1.3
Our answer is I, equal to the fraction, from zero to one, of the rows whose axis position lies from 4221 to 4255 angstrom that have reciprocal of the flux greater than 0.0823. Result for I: 0.41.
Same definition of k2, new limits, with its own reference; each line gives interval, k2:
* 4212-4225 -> 0.012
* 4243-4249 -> 0.000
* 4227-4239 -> -0.008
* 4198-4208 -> 0.000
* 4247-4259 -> -0.028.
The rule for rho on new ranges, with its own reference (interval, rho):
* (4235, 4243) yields -1.6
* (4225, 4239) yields 0.7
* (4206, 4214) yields -0.2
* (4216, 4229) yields 0.6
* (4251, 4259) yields 4.2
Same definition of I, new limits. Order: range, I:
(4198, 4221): 0.25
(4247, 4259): 0.67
